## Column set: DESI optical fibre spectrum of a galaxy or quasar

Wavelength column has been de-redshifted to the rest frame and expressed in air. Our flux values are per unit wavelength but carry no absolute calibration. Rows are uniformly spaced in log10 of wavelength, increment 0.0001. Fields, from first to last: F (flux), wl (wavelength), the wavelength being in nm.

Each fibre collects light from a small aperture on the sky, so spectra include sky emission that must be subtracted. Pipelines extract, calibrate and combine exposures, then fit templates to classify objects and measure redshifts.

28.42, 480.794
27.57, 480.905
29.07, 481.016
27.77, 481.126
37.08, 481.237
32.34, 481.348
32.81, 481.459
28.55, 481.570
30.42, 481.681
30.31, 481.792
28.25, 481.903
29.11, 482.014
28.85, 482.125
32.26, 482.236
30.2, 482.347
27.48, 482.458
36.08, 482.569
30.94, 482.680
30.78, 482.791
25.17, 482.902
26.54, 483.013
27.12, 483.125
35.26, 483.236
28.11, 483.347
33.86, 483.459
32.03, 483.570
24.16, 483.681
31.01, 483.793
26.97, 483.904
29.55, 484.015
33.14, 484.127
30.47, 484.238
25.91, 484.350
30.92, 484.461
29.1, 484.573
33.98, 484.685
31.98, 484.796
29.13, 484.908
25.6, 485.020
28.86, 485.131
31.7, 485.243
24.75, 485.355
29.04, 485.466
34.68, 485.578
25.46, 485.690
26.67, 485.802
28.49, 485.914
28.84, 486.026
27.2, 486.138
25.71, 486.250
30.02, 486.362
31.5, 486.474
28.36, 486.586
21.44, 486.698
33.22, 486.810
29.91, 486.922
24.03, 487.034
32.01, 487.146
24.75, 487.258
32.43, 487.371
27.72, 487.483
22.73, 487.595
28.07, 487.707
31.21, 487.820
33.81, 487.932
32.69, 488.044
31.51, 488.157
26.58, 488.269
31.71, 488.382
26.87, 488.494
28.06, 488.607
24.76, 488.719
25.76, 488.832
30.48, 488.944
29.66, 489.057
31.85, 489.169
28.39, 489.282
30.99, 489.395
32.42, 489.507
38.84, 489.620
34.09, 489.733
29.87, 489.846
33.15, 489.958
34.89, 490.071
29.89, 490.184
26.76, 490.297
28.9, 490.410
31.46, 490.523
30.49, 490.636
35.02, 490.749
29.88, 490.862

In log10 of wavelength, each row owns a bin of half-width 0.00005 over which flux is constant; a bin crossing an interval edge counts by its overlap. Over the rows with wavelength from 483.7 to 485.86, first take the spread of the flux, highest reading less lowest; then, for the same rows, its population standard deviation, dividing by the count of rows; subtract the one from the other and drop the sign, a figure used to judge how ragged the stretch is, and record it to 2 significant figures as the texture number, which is 7.0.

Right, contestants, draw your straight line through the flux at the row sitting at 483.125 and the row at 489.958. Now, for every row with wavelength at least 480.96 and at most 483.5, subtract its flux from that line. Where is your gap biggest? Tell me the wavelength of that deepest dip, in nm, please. 482.902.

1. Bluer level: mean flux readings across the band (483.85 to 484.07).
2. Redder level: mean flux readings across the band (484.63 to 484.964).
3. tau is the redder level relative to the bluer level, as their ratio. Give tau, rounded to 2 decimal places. 1.12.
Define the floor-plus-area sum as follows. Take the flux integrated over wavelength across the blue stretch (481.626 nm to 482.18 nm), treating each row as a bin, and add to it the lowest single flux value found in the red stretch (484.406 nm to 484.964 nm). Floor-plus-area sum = 45.4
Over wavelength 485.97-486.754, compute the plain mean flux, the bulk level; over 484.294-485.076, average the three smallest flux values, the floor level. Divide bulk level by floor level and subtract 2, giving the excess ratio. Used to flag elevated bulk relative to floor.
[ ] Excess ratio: -0.97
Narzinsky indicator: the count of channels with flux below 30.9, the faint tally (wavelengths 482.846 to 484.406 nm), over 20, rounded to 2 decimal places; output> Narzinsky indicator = 0.45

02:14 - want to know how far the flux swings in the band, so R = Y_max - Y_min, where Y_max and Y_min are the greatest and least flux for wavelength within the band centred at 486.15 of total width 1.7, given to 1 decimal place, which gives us 13.2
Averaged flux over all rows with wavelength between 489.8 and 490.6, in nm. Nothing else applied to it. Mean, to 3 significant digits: 30.7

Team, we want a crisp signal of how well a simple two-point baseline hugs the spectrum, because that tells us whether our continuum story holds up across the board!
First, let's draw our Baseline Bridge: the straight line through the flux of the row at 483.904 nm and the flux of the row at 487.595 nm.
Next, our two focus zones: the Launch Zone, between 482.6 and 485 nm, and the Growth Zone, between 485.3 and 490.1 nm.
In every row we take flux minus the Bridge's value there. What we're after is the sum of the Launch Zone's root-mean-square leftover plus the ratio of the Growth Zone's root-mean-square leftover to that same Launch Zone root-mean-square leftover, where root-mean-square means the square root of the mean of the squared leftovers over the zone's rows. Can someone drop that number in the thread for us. 6.15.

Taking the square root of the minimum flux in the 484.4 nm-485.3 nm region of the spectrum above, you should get 5.06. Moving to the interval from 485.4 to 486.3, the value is 5.05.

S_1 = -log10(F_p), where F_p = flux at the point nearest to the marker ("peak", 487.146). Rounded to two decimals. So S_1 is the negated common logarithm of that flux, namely -1.51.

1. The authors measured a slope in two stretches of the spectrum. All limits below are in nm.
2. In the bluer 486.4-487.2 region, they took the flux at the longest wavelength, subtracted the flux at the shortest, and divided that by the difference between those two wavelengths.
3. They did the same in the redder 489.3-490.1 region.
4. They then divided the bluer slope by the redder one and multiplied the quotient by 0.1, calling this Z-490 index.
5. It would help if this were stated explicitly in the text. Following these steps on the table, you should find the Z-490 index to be 0.013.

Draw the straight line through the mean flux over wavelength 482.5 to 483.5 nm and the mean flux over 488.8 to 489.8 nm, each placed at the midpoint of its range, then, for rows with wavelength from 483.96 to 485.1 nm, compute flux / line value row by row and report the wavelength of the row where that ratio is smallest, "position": 485.020 nm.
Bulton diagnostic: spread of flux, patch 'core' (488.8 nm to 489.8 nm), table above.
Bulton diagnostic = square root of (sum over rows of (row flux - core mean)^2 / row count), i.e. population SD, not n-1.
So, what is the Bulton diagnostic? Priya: 3.5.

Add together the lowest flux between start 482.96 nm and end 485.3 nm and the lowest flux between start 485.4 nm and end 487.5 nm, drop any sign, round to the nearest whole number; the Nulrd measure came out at 46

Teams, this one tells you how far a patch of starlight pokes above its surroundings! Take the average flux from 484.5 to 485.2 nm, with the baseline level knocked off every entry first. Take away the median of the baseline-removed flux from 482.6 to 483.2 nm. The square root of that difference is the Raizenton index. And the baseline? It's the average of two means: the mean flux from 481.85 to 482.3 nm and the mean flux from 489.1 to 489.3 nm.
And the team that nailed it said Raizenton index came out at 1.6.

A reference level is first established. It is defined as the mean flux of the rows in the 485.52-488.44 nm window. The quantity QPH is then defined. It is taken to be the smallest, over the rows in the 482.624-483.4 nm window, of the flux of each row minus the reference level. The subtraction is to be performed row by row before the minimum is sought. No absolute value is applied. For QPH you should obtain -3.7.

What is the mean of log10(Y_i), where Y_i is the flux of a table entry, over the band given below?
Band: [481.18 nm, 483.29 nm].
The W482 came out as 1.48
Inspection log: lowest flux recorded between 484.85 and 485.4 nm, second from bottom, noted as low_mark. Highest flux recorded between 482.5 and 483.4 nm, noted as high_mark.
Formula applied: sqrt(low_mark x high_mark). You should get 30.4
